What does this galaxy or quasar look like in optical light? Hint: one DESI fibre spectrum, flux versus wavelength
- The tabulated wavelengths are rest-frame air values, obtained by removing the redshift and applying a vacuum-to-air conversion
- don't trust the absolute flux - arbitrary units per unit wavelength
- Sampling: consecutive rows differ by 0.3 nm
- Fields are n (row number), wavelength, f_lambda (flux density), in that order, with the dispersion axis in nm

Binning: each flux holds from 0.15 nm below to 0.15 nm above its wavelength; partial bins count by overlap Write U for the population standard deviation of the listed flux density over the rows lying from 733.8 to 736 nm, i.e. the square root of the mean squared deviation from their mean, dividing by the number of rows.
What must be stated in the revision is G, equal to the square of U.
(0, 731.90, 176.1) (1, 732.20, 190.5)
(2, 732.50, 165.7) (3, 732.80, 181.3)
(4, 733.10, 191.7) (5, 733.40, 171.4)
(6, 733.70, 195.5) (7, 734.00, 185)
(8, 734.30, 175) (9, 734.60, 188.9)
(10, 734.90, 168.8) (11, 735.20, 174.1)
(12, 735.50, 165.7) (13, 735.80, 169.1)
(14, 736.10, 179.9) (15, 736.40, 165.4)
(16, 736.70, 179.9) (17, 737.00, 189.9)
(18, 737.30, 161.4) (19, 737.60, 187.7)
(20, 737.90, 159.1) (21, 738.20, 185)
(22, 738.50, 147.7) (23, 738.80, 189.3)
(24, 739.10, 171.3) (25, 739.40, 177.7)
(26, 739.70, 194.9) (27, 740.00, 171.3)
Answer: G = 65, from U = 8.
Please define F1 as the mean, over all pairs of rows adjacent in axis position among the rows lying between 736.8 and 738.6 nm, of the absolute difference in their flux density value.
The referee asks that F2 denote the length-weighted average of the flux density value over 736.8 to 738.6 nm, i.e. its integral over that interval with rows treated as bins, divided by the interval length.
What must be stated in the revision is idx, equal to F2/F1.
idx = 5.9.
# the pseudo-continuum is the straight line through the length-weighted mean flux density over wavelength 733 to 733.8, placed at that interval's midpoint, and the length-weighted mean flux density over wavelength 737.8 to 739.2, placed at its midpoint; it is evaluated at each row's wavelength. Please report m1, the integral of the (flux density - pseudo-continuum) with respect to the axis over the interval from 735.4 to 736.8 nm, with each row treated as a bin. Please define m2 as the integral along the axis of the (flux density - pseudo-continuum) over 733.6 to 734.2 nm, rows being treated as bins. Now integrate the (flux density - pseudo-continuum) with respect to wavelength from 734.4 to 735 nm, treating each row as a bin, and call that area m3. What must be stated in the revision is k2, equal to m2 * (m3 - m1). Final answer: 19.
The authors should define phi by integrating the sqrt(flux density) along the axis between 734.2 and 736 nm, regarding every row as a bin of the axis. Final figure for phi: 23.7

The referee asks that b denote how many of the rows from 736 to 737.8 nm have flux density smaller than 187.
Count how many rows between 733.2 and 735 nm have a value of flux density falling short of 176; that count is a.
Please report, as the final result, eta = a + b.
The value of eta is 7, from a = 3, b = 4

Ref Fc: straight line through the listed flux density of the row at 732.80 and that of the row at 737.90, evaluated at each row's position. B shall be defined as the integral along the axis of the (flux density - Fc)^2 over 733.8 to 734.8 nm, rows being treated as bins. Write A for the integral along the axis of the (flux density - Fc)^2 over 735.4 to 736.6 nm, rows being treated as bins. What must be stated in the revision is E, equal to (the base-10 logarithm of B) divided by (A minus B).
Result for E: -0.045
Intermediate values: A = 66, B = 112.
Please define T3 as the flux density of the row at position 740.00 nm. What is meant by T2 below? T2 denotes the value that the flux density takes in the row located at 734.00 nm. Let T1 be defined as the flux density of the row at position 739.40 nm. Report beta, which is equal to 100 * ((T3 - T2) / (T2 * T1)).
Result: -0.04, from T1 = 177.7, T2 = 185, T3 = 171.3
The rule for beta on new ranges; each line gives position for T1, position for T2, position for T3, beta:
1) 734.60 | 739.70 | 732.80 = -0.04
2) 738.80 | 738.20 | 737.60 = 0.01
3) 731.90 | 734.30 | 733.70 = 0.07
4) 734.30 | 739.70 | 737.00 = -0.01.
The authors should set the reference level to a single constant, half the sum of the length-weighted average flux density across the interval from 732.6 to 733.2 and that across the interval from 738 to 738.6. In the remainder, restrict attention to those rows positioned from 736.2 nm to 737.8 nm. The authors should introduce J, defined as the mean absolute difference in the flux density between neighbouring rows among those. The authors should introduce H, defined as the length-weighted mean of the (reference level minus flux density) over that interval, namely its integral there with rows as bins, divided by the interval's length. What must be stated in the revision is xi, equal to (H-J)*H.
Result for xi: 12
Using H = -0.6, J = 20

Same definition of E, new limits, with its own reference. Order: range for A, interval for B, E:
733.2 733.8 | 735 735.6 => 0.009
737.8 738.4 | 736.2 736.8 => 0.012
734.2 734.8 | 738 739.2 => -0.005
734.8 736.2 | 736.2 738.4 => -0.004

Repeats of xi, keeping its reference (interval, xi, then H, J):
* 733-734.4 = 192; -7.9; 16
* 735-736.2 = -14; 4.1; 8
